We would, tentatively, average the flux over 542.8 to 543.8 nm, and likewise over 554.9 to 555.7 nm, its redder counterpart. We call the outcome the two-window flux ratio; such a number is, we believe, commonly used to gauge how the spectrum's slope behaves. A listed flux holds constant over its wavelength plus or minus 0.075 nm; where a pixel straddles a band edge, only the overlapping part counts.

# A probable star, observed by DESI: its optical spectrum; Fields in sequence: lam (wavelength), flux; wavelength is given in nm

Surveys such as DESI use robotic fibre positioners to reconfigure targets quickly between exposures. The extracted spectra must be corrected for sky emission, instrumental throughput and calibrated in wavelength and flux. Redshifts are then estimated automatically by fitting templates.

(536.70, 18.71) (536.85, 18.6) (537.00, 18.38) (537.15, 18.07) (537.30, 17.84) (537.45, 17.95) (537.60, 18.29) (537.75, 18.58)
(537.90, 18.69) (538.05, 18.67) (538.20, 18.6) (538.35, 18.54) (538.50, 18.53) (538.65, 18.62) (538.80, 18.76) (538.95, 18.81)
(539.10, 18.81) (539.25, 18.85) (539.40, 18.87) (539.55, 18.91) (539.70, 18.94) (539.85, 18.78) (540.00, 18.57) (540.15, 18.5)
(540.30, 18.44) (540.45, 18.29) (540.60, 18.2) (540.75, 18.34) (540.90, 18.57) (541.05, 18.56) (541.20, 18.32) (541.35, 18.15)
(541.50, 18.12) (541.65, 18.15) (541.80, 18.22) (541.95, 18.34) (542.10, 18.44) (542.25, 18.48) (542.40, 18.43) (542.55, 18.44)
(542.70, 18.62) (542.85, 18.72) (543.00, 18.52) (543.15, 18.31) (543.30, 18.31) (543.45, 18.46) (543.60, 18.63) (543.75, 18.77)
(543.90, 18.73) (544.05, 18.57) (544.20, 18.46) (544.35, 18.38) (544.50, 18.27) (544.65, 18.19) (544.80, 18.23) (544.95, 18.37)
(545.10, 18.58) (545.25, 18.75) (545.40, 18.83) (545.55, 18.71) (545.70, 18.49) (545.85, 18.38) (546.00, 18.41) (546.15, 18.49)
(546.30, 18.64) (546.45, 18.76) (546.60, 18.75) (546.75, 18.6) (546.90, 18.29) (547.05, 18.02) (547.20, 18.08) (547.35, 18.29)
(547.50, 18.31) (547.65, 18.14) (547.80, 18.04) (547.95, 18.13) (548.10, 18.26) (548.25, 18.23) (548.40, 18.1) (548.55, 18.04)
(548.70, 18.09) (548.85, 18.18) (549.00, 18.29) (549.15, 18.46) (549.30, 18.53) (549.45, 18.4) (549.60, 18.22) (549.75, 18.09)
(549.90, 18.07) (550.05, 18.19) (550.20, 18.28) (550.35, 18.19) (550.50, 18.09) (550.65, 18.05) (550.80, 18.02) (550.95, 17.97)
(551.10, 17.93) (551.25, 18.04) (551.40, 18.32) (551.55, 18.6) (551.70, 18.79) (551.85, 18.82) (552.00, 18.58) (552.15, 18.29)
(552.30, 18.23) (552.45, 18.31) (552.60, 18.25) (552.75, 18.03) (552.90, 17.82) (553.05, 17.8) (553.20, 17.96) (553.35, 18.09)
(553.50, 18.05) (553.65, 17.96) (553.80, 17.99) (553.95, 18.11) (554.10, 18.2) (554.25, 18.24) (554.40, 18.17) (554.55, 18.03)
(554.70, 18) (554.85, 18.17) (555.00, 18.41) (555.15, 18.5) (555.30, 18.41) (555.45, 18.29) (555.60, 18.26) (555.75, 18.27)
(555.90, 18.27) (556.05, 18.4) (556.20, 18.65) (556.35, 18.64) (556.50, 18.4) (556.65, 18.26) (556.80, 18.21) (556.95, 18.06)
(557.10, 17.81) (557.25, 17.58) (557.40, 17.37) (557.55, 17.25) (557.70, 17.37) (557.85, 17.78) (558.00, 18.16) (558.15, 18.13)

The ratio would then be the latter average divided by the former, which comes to 0.99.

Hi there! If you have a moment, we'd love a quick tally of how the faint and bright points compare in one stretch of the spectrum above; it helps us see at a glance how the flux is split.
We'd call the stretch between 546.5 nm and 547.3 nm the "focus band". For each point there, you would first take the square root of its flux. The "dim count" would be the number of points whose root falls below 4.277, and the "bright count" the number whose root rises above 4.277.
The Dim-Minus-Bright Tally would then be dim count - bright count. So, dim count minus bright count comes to 1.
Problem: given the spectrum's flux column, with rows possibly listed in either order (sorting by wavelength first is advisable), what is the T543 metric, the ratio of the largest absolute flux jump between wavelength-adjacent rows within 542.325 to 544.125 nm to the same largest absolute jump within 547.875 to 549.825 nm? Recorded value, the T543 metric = 1.17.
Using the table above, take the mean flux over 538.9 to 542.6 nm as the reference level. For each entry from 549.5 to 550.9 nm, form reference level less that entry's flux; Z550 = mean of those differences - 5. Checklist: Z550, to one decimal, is -4.6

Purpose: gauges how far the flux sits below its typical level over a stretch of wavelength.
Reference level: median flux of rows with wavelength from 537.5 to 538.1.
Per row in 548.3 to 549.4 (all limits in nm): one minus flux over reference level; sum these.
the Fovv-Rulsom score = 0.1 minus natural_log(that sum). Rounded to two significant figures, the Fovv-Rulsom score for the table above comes 2.0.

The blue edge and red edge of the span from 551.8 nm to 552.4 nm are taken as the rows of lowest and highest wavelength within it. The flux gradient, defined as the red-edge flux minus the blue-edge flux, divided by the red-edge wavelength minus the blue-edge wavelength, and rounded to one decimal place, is -1.3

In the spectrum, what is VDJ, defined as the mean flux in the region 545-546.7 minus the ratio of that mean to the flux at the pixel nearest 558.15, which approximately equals 17.59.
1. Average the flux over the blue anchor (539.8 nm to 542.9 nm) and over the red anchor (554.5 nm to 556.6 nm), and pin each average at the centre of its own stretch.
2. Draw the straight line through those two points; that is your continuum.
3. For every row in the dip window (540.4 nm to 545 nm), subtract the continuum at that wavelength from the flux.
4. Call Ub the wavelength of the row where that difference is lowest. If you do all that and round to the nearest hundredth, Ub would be 541.50 nm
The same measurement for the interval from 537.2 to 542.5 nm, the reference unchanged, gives 537.30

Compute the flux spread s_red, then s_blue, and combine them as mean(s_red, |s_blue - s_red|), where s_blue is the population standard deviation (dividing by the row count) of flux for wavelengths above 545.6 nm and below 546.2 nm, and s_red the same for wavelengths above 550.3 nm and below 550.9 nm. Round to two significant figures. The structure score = 0.040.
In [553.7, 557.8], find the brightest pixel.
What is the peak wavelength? 556.20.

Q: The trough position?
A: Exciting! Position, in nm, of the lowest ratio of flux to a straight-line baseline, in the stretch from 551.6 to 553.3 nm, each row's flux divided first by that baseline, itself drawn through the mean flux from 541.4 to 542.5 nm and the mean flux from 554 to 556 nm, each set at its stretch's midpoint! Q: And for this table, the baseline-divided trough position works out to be 553.05 nm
